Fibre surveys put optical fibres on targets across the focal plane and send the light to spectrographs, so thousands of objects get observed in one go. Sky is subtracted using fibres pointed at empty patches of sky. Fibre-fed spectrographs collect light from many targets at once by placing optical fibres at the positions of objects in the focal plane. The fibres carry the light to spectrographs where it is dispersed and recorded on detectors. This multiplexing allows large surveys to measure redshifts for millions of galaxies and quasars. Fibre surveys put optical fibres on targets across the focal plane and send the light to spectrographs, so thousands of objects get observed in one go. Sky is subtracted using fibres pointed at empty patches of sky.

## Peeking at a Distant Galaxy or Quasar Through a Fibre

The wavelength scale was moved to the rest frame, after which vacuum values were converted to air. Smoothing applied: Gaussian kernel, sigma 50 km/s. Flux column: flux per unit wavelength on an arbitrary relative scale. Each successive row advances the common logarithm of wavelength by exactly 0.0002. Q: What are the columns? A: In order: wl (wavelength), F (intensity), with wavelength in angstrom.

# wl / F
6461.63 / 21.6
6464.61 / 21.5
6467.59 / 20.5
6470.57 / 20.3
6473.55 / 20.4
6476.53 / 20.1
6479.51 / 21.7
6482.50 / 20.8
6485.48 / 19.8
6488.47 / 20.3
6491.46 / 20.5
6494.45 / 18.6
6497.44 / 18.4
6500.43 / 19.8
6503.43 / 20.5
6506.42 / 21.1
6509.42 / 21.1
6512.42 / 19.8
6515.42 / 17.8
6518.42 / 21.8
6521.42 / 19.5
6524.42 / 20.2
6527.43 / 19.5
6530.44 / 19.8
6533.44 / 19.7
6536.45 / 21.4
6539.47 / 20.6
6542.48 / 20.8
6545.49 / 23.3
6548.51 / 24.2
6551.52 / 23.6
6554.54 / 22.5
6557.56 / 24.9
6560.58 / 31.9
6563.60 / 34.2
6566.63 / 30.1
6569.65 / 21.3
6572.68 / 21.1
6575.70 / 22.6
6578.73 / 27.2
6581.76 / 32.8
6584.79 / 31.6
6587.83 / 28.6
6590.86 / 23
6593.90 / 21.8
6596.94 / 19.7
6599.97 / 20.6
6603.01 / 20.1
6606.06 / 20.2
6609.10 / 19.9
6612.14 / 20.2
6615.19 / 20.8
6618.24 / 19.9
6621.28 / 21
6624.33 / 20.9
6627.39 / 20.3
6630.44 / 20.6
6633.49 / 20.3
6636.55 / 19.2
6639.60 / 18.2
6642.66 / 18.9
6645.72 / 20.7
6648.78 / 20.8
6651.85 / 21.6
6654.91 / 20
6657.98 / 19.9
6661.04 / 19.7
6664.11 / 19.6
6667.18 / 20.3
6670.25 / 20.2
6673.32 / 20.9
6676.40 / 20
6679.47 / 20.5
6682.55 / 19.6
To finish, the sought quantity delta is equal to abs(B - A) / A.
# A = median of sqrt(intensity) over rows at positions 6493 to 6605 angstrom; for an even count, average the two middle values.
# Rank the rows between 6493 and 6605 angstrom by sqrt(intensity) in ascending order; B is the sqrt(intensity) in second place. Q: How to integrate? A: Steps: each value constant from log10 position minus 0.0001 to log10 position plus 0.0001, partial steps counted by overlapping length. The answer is 0.07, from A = 4.593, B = 4.29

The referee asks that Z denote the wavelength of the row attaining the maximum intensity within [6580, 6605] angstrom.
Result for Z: 6581.76 angstrom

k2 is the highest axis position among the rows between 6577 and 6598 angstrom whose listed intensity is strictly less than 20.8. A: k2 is 6596.94 angstrom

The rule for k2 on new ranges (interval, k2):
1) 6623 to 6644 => 6642.66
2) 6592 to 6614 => 6612.14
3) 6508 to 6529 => 6527.43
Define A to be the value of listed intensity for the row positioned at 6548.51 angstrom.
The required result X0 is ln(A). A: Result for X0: 3.186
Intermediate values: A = 24.2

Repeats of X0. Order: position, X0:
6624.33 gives 3.040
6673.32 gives 3.040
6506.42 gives 3.049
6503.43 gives 3.020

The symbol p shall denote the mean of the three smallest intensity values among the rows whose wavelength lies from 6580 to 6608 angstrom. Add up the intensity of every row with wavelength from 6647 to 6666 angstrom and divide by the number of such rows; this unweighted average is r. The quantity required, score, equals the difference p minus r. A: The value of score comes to -0.3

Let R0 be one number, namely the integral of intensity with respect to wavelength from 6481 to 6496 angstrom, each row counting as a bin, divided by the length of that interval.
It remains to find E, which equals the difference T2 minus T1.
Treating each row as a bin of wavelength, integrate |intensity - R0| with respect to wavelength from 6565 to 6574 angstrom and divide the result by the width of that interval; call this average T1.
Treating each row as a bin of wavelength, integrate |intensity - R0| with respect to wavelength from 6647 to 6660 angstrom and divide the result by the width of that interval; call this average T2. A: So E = -4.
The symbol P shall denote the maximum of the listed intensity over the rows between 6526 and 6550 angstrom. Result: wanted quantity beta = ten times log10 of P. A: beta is 13.8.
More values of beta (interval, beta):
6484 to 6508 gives 13.2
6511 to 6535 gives 13.4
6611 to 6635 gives 13.2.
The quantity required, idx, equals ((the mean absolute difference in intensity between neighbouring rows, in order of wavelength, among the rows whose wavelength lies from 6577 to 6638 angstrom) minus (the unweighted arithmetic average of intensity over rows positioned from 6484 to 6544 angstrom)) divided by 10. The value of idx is -1.9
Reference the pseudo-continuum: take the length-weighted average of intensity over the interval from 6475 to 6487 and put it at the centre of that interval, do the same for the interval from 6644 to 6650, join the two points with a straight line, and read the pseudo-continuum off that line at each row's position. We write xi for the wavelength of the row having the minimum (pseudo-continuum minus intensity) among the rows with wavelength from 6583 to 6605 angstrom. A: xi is 6584.79 angstrom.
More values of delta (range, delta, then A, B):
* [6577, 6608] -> 0.05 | 4.732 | 4.48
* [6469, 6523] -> 0.05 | 4.506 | 4.29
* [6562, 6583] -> 0.12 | 5.215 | 4.62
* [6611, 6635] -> 0.01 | 4.522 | 4.49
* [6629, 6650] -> 0.04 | 4.506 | 4.35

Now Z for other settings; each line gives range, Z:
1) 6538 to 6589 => 6563.60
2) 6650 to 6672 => 6651.85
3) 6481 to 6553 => 6548.51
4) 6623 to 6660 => 6651.85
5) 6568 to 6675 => 6581.76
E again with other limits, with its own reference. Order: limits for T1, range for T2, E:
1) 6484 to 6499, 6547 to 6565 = 6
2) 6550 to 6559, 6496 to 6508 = -3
